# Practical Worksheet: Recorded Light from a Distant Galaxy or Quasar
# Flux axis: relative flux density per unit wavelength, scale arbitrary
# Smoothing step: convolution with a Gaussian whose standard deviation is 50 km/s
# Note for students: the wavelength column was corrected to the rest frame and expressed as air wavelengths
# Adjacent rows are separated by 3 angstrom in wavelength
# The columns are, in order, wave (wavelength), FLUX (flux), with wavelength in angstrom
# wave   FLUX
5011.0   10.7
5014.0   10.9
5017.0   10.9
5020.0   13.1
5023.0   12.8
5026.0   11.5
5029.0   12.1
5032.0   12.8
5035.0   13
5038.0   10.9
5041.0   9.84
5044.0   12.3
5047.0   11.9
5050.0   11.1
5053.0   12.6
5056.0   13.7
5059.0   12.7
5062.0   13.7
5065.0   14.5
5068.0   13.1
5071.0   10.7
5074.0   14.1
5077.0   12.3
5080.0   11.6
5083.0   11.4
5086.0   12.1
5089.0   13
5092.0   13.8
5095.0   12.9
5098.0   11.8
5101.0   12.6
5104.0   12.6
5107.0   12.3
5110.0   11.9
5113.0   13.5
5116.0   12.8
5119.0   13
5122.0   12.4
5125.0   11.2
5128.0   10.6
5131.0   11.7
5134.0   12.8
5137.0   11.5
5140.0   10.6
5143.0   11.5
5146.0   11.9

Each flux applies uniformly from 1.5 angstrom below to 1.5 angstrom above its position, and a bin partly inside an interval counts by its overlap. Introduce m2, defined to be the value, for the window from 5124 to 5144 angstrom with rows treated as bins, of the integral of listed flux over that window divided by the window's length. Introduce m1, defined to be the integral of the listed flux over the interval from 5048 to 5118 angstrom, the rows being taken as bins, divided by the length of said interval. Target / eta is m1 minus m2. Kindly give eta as 1.2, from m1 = 12.6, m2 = 11.4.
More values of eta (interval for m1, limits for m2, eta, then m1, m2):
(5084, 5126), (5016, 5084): 0.3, 12.6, 12.3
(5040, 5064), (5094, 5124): -0.2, 12.3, 12.6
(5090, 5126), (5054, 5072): -0.5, 12.6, 13.1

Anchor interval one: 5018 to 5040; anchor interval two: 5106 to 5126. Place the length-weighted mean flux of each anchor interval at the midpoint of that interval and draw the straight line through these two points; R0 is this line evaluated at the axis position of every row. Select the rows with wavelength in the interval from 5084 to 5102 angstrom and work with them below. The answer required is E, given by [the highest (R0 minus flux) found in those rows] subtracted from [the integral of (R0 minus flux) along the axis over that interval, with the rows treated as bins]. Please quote -5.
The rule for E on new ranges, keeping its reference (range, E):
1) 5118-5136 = 9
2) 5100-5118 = -4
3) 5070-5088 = 3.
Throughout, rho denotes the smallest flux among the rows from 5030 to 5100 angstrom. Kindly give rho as 9.84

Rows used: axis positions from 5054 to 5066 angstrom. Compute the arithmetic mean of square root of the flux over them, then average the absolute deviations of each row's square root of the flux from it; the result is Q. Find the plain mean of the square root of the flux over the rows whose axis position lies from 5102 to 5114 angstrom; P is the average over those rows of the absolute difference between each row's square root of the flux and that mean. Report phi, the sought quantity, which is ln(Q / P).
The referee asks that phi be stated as -0.03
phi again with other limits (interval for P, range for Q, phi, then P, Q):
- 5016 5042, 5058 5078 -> -0.06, 0.14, 0.13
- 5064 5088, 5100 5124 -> -1.13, 0.15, 0.05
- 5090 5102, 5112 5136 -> 0.38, 0.08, 0.12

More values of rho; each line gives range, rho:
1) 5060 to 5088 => 10.7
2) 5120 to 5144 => 10.6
